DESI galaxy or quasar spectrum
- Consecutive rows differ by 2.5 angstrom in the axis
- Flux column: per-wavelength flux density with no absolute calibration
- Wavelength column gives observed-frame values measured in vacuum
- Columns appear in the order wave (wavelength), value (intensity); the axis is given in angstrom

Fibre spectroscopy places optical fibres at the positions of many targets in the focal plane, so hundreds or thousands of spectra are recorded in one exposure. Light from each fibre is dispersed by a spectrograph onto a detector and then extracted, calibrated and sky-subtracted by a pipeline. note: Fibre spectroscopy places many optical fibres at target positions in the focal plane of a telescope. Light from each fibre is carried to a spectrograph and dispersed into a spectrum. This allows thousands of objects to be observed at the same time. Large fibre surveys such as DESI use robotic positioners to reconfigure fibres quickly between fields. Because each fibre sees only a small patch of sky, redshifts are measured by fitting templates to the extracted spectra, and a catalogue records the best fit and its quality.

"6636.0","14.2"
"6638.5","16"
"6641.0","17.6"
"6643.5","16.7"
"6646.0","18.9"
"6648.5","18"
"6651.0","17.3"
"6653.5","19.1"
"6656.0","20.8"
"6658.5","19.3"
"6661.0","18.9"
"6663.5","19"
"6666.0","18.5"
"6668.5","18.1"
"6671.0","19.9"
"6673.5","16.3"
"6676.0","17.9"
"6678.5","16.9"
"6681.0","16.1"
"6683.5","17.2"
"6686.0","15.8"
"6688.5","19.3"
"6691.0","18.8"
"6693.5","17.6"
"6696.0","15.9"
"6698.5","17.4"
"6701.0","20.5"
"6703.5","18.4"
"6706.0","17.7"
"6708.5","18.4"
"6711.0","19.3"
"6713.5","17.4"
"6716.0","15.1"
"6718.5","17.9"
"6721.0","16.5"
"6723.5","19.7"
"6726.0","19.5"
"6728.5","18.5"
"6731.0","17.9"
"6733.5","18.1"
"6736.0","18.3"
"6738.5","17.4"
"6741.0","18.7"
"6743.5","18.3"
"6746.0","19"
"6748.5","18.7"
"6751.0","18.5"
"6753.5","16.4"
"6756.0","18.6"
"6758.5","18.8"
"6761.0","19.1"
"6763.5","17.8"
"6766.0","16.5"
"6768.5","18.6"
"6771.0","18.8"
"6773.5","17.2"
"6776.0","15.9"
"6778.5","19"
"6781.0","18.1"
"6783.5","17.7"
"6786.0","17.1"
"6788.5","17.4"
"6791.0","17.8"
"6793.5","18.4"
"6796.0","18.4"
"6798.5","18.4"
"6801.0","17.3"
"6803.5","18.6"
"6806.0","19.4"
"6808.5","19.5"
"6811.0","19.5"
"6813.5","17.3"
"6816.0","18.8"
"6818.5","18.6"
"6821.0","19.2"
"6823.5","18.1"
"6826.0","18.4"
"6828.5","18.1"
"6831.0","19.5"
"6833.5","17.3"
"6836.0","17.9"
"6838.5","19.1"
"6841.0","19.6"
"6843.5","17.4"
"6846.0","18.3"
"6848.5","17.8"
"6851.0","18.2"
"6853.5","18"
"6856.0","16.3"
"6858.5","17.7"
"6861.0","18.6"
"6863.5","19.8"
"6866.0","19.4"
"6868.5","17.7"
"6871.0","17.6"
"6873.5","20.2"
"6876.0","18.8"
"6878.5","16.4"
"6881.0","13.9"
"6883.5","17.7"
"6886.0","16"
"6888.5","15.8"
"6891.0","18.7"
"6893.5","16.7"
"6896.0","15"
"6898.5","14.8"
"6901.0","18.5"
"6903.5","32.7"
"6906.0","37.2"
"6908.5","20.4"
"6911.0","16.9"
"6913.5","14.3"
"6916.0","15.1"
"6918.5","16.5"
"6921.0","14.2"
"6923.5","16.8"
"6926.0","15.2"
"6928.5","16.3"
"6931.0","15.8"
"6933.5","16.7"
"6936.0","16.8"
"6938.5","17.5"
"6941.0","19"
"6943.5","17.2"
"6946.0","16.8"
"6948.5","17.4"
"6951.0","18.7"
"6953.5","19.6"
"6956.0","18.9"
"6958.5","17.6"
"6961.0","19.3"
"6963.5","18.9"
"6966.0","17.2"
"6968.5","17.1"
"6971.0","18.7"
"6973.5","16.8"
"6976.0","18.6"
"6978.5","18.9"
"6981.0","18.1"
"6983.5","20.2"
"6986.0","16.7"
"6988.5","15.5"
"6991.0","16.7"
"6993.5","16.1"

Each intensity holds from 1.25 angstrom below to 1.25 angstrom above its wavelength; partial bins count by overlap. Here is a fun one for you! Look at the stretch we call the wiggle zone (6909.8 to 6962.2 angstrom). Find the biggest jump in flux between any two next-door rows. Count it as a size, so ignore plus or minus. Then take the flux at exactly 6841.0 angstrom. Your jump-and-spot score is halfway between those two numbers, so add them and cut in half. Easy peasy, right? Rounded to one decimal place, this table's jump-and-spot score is 11.1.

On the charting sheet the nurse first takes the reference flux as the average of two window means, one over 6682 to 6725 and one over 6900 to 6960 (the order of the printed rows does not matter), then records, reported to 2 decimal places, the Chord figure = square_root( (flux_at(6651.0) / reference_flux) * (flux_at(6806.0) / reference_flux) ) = 1.01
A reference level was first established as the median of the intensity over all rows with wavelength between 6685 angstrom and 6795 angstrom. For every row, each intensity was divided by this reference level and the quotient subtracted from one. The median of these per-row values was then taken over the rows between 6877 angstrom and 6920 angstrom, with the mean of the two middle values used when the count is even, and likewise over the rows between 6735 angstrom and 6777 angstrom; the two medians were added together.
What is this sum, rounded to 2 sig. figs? 0.077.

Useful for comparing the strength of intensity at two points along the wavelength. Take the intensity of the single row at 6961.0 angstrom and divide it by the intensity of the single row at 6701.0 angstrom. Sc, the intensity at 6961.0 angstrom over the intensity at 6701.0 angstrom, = 0.94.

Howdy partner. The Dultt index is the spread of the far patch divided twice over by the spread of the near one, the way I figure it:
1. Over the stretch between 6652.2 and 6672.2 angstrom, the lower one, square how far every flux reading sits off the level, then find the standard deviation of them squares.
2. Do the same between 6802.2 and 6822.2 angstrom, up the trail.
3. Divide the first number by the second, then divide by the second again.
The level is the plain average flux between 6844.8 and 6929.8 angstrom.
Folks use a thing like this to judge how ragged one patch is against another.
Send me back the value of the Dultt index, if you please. 5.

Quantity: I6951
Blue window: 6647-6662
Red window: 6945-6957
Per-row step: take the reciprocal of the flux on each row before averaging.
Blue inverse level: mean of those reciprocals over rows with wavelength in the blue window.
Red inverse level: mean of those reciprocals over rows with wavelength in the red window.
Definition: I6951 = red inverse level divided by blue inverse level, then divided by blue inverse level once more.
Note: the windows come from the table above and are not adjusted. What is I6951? 19.5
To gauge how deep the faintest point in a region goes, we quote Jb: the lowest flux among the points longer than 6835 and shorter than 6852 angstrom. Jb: 17.4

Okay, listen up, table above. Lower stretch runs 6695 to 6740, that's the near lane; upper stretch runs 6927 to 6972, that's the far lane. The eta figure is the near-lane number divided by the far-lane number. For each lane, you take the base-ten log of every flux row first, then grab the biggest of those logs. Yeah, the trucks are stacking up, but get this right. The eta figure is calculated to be 1.02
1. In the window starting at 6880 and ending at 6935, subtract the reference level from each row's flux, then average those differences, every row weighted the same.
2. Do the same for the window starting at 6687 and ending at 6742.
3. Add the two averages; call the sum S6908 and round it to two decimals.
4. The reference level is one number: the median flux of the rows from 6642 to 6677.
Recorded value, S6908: -1.33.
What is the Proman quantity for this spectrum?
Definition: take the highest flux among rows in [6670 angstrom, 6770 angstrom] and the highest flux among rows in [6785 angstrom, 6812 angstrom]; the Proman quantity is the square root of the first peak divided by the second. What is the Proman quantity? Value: 1.03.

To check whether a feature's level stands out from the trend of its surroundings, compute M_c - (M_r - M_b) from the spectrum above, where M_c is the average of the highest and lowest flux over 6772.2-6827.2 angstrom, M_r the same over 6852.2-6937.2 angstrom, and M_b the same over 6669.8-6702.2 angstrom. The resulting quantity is 10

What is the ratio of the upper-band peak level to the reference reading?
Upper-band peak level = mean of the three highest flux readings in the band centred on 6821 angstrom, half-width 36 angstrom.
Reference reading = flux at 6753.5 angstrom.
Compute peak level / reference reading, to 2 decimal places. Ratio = 1.19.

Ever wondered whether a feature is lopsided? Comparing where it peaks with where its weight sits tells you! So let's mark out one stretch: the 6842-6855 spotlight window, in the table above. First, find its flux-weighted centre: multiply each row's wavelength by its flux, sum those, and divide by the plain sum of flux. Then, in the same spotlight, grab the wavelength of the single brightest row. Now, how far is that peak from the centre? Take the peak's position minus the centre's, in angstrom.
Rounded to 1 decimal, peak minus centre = -2.5 angstrom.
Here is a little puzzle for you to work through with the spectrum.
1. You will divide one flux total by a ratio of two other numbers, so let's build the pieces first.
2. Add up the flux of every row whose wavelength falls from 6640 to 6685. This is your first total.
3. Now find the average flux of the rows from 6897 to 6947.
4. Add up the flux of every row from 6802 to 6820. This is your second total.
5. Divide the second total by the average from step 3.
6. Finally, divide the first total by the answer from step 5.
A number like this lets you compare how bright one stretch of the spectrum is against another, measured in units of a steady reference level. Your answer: 46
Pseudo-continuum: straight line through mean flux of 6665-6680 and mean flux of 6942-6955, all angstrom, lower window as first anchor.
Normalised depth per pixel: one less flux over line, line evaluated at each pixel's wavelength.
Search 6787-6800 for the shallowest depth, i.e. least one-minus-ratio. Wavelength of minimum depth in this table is 6793.5 angstrom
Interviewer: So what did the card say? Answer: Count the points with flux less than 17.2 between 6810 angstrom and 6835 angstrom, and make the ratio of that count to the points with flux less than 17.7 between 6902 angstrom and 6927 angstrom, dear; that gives 0.0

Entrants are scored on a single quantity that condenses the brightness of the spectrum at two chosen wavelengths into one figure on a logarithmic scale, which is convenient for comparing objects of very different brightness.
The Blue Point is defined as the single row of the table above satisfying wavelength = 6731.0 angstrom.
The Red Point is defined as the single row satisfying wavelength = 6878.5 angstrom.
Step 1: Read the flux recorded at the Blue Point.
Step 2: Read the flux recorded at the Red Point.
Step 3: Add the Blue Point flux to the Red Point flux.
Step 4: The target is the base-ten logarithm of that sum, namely 1.54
